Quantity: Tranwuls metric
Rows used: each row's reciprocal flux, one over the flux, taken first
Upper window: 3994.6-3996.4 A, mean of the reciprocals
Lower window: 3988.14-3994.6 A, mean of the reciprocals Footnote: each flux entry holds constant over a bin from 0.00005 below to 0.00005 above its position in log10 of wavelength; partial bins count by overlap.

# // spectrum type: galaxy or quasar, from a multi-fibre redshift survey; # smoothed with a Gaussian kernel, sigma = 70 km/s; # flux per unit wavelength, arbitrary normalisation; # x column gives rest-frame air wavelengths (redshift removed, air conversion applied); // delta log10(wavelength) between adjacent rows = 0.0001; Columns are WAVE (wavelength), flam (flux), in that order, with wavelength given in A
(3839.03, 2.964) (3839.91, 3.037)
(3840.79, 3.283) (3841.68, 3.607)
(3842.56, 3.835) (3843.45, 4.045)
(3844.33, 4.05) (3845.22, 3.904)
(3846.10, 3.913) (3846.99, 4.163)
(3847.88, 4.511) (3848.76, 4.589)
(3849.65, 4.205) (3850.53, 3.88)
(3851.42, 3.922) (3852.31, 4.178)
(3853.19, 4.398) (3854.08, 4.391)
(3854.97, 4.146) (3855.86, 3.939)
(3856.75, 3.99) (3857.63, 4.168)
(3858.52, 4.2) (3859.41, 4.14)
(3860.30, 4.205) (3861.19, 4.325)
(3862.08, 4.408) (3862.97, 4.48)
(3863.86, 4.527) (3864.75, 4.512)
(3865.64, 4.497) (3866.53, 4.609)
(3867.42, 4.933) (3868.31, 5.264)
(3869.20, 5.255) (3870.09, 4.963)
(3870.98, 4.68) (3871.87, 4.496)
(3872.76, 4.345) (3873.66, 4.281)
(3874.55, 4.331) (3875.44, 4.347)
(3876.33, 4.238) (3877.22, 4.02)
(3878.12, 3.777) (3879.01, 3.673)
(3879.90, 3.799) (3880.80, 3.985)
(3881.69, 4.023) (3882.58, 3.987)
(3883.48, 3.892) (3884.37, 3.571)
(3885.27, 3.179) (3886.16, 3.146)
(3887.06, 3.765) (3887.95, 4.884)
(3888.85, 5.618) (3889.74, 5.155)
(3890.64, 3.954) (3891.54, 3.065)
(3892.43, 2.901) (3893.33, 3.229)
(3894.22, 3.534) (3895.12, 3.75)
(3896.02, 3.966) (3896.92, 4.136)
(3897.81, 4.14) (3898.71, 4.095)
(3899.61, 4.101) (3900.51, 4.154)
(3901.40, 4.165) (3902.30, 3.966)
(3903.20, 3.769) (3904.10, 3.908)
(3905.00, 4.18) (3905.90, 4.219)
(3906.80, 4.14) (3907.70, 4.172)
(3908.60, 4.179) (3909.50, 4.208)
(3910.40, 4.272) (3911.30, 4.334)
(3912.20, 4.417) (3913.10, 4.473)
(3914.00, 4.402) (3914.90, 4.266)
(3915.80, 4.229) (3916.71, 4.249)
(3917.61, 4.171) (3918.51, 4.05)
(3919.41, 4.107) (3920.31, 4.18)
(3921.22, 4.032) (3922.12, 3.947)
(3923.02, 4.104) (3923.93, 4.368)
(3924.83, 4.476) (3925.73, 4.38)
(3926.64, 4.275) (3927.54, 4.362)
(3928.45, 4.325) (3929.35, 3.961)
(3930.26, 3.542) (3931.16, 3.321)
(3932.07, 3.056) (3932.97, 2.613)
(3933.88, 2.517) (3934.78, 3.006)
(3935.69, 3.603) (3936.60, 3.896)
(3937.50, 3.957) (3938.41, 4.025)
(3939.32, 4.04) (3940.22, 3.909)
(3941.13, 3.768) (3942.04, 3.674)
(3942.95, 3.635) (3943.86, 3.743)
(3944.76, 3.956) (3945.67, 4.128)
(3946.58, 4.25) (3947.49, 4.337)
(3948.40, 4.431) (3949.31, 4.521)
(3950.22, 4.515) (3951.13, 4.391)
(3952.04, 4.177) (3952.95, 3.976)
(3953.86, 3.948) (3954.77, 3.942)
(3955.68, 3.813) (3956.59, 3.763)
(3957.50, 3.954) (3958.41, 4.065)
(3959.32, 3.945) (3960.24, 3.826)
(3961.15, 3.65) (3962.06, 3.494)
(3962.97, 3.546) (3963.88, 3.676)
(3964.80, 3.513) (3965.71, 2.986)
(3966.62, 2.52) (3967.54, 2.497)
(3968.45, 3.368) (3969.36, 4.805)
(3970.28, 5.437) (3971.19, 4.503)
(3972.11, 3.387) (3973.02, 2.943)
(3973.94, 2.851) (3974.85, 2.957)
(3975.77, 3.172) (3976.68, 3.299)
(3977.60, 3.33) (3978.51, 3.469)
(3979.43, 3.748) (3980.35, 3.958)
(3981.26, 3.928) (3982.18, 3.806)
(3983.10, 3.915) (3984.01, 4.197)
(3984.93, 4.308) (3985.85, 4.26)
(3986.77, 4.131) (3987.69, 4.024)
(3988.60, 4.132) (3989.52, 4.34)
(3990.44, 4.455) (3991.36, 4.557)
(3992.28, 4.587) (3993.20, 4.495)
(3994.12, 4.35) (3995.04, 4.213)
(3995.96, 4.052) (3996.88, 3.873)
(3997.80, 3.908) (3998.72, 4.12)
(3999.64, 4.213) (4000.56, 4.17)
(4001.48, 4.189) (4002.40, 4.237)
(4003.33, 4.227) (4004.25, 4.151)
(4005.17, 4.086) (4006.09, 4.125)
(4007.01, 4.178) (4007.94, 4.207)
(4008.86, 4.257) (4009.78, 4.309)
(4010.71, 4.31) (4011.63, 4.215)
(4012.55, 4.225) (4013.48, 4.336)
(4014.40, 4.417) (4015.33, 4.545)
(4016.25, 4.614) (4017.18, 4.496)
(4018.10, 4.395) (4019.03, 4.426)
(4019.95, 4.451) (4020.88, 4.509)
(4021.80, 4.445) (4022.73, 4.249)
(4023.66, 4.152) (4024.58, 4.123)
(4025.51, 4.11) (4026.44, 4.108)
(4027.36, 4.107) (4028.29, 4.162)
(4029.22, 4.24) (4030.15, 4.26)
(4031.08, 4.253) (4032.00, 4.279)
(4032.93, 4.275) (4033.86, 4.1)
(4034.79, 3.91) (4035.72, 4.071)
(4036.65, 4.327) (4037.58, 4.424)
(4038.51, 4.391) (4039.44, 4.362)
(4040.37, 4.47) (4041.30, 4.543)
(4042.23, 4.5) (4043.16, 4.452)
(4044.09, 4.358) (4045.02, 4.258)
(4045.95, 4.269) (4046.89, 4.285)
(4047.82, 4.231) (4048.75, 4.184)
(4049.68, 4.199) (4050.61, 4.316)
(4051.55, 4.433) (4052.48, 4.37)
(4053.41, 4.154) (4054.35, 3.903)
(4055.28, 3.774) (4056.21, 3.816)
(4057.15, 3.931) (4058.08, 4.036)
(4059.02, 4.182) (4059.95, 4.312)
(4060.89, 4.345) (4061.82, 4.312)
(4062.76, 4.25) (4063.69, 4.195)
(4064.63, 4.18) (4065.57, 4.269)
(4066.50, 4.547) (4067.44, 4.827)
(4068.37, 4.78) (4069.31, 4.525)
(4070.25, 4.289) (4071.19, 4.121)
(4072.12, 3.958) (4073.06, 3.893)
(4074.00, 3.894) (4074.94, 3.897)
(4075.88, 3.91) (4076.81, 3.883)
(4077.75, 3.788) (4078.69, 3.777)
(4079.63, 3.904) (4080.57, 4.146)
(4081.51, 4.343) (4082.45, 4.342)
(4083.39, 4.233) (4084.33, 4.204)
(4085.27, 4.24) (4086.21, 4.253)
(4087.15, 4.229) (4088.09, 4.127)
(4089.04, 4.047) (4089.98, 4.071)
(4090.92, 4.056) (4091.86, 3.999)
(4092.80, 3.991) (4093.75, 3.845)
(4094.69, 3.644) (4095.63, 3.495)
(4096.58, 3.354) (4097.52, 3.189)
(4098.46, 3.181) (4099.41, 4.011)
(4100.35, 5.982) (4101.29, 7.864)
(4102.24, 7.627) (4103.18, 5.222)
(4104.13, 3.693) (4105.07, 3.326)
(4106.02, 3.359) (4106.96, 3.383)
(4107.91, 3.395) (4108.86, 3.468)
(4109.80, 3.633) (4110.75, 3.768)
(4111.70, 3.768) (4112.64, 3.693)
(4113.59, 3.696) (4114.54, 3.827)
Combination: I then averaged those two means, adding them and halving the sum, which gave 0.234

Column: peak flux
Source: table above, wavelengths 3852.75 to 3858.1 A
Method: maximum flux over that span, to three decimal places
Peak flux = 4.398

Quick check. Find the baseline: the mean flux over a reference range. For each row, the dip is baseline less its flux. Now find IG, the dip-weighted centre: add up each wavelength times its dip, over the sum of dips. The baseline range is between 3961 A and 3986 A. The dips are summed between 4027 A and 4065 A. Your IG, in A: 4045.4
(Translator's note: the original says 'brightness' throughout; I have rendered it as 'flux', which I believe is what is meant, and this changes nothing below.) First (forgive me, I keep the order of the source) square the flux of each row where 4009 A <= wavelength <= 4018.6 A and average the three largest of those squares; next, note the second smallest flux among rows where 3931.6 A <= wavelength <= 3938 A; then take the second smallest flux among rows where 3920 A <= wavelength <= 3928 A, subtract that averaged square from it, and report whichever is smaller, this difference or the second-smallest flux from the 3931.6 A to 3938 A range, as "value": -16.7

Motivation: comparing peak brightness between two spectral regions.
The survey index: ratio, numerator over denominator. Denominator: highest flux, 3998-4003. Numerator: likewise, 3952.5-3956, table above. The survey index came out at 0.94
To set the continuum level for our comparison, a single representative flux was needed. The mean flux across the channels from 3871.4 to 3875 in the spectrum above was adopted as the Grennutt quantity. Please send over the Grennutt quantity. 4.36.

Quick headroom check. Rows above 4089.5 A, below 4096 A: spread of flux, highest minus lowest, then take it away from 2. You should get 1.42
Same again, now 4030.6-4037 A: 1.58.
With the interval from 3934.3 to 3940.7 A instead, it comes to 0.97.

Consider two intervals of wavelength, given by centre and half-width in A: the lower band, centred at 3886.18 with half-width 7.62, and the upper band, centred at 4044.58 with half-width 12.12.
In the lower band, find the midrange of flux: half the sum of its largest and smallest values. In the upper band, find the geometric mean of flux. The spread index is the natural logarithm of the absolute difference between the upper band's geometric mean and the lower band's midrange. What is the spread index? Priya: -3.9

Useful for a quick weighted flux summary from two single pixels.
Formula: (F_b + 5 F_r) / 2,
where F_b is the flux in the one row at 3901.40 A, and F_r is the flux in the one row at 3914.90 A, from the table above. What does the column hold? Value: 12.75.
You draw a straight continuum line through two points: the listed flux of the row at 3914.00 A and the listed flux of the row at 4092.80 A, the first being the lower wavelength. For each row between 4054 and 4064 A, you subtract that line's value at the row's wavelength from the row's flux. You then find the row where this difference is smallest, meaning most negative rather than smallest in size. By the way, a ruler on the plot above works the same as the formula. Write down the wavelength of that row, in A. 4055.28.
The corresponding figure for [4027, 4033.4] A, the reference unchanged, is 4027.36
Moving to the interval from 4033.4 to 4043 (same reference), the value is 4034.79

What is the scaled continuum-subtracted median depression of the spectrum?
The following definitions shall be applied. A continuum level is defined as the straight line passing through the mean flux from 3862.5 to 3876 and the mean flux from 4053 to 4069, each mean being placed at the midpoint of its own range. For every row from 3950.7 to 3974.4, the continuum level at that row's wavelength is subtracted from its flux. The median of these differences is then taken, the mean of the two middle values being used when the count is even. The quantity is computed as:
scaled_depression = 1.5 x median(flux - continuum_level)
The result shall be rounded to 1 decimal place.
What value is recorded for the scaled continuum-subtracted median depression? -1.0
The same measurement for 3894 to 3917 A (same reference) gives -0.6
